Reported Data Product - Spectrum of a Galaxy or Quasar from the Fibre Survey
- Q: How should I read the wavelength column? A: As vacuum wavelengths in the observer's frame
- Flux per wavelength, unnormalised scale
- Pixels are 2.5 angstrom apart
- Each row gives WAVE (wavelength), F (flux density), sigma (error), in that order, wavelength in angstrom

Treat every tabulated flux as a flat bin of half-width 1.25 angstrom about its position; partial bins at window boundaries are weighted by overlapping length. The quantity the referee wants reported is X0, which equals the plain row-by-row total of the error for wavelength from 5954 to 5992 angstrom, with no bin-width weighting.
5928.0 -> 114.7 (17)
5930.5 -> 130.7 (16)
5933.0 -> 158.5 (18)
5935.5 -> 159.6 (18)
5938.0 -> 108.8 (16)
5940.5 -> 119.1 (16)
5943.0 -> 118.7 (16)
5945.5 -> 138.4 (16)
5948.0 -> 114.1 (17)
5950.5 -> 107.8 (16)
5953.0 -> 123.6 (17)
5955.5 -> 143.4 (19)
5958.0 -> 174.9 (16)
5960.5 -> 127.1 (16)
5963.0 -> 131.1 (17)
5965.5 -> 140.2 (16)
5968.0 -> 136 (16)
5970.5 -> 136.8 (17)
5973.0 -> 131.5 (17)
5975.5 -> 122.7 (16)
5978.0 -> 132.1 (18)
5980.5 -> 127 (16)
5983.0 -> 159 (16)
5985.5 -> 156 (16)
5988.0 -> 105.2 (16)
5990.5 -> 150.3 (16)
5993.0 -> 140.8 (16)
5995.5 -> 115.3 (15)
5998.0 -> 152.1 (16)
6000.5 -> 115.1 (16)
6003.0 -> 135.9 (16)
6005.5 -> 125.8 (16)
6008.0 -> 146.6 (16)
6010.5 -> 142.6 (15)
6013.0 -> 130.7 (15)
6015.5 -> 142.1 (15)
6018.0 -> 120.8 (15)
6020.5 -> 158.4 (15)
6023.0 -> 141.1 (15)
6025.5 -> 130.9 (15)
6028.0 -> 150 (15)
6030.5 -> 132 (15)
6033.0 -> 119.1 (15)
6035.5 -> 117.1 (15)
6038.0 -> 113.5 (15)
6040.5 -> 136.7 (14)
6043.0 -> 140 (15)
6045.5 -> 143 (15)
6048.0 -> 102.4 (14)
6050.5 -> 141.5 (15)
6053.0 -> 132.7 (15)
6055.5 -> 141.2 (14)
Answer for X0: 248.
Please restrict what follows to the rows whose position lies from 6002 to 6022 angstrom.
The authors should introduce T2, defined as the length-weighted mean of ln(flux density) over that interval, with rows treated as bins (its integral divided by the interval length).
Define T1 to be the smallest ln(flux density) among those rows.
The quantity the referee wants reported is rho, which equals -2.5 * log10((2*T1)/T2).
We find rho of -0.724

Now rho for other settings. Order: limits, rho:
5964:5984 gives -0.731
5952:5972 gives -0.727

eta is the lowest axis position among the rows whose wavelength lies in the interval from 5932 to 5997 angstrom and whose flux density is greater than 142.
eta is 5933.0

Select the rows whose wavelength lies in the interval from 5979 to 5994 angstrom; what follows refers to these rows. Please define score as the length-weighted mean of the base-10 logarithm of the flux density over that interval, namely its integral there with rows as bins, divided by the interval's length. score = 2.14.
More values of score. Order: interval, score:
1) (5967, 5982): 2.12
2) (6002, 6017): 2.14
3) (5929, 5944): 2.12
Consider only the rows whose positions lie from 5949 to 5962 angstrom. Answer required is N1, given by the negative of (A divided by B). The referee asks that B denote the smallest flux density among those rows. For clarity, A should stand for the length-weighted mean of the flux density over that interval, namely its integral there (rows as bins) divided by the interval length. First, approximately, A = 135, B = 107.8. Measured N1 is -1.25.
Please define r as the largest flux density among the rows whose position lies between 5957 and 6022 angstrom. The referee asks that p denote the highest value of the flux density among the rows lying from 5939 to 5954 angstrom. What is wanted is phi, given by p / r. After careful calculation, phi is 0.79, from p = 138.4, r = 174.9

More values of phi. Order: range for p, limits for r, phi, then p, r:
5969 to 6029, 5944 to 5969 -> 0.91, 159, 174.9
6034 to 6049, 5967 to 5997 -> 0.90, 143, 159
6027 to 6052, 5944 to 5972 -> 0.86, 150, 174.9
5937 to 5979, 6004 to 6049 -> 1.10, 174.9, 158.4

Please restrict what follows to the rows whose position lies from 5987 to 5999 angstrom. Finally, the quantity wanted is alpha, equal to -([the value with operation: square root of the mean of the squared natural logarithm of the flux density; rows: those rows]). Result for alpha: -4.880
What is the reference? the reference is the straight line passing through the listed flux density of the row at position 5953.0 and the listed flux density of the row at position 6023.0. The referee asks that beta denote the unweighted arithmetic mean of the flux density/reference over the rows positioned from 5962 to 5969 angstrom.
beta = 1.07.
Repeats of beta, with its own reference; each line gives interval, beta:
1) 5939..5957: 1.01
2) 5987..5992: 0.96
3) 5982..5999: 1.05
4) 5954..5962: 1.19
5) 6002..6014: 0.99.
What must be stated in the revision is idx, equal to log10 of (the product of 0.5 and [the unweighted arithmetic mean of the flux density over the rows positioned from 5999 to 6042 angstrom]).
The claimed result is 1.82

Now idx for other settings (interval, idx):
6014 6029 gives 1.85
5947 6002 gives 1.83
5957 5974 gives 1.84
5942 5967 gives 1.82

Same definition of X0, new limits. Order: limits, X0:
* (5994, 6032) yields 230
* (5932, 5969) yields 250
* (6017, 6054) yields 223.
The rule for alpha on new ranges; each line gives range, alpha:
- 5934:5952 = -4.811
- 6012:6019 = -4.875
